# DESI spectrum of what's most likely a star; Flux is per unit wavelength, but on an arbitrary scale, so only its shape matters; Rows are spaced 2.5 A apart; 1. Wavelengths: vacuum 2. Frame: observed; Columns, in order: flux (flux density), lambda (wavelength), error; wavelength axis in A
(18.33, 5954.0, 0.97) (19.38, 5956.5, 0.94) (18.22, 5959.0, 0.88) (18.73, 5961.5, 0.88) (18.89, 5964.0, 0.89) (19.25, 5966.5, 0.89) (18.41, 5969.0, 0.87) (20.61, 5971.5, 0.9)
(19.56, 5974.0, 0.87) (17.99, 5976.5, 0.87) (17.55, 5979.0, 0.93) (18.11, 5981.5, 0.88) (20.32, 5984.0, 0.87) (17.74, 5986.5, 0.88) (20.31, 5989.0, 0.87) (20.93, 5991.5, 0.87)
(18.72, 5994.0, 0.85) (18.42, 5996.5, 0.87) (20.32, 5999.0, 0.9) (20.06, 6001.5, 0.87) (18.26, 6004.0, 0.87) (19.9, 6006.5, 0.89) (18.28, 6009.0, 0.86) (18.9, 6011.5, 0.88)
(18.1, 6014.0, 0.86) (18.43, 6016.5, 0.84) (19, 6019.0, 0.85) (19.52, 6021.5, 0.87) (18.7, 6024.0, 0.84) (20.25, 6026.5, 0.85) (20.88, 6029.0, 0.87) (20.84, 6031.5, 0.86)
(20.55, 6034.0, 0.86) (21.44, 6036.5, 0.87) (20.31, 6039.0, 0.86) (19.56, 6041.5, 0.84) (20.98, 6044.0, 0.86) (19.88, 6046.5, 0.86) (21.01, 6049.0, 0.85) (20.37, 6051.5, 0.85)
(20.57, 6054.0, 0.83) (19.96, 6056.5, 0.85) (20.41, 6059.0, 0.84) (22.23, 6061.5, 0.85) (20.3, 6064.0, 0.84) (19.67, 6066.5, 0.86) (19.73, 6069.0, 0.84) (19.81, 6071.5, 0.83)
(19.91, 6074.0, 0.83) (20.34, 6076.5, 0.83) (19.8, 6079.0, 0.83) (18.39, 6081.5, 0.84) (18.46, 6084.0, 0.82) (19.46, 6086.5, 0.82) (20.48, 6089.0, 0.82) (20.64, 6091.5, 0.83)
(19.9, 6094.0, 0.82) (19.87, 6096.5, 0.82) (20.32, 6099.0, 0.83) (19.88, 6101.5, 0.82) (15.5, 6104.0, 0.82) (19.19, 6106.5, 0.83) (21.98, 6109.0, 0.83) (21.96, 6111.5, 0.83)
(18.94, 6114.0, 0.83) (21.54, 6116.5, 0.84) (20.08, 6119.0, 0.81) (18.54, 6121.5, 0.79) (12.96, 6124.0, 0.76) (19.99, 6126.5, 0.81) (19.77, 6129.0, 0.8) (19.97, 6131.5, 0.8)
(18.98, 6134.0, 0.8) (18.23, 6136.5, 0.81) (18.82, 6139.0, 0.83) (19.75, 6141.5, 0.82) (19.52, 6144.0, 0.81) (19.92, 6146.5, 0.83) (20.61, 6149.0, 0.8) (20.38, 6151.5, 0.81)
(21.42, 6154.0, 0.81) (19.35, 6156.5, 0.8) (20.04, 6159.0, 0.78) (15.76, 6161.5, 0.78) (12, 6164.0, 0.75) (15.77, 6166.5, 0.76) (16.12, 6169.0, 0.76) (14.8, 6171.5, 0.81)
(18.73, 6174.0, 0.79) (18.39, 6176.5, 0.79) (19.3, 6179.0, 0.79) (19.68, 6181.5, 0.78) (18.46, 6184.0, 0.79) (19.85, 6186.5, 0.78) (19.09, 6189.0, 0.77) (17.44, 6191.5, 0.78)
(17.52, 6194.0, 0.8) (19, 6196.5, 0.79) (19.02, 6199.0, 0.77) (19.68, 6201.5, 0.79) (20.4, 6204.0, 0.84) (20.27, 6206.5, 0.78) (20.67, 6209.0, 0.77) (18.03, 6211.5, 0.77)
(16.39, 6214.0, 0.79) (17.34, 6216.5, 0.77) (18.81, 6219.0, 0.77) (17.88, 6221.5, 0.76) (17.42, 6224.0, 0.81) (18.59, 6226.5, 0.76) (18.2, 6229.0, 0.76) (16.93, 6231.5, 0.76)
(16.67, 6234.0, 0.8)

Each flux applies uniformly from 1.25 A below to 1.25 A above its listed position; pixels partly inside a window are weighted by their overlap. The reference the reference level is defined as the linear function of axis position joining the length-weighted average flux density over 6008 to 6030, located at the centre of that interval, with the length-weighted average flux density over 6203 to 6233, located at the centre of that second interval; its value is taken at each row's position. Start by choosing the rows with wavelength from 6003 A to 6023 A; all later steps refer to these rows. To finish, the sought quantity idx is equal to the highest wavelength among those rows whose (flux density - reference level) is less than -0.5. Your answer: 6016.5 A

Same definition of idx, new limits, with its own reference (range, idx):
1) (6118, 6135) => 6124.0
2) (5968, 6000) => 5996.5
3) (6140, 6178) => 6171.5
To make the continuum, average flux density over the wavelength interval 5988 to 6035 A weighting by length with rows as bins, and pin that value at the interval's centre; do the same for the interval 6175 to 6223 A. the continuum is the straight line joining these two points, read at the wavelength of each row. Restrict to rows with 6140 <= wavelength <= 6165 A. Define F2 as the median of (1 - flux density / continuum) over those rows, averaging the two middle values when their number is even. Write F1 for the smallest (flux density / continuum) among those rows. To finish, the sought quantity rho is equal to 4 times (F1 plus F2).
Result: 2.36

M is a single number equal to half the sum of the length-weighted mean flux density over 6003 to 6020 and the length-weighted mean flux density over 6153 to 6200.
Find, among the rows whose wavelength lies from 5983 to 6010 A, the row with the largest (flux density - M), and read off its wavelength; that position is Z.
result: 5991.5 A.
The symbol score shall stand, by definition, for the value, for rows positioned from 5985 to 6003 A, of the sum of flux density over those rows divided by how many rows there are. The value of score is 19.5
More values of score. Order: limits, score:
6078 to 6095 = 19.6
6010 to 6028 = 19.0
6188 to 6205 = 18.9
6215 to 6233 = 17.9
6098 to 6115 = 19.7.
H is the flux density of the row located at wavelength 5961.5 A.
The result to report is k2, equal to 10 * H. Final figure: 187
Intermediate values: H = 18.73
